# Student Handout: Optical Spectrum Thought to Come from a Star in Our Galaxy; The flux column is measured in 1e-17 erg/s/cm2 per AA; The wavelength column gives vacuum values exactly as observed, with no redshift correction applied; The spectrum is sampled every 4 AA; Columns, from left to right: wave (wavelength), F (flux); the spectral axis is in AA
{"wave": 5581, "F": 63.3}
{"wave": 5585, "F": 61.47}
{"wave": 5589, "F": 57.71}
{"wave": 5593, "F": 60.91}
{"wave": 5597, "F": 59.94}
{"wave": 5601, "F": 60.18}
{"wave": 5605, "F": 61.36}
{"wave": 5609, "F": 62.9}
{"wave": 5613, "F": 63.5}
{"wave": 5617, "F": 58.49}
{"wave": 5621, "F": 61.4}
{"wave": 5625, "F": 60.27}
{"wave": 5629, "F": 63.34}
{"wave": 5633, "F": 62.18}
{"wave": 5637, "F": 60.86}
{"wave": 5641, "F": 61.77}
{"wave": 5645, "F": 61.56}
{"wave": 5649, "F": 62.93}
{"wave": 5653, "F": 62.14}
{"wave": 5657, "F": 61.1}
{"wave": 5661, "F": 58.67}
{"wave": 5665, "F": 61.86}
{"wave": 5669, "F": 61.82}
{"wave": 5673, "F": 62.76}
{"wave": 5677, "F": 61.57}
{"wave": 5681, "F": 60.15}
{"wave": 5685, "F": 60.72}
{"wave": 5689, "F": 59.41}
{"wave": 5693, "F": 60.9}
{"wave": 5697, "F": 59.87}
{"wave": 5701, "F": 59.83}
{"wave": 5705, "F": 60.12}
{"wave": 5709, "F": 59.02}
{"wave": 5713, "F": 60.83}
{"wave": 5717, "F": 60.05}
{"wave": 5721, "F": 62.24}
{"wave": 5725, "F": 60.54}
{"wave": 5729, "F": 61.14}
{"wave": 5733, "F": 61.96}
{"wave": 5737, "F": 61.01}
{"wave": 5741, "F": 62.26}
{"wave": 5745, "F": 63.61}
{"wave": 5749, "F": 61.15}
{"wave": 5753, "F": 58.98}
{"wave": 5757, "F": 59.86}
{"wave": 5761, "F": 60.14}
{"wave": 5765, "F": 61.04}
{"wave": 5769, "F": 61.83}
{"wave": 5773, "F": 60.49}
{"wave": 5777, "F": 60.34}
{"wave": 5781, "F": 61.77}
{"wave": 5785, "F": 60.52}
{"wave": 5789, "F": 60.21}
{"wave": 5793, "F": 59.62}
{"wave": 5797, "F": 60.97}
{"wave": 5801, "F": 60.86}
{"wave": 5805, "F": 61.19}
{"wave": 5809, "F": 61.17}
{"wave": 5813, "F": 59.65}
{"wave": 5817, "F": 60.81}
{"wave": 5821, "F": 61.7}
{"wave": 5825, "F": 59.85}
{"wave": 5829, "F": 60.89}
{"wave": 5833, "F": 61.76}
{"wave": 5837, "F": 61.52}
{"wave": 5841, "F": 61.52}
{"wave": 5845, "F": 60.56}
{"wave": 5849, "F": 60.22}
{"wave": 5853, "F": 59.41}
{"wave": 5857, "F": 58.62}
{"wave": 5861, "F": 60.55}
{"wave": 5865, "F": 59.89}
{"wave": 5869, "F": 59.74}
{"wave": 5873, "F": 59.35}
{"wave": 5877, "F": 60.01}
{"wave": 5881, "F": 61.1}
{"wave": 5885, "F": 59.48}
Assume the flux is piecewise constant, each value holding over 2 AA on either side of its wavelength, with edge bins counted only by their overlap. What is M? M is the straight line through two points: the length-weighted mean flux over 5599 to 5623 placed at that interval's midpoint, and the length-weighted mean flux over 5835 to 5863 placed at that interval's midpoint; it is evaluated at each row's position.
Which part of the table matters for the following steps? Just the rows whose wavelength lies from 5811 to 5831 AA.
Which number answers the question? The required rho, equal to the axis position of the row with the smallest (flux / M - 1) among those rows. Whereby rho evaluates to 5813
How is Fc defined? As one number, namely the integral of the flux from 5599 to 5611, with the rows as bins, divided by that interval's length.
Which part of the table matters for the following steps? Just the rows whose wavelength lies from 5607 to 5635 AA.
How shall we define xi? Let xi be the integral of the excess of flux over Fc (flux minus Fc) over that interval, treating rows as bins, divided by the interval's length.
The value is 0.2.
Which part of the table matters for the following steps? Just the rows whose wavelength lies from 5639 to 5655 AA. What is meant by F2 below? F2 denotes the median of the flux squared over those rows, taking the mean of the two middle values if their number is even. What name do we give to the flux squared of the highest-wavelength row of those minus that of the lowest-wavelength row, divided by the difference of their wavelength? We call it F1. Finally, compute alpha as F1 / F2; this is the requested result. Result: 0.0010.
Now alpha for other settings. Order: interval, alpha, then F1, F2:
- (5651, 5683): -0.0023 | -9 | 3806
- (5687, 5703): 0.0012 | 4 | 3582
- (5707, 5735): 0.0040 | 15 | 3700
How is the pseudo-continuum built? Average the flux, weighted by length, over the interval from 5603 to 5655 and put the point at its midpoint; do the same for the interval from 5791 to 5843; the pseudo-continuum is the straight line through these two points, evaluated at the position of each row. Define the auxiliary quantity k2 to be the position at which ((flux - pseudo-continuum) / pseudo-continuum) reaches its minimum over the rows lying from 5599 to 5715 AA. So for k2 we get 5617 AA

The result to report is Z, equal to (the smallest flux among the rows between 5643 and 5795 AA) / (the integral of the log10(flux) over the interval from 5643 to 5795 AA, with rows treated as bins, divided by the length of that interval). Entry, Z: 32.9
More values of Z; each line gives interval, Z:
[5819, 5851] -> 33.5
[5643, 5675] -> 32.8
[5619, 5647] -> 33.7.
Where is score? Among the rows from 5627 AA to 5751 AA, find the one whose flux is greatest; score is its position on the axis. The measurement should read 5745 AA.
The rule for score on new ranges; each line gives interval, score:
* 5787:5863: 5833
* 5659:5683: 5673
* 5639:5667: 5649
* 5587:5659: 5613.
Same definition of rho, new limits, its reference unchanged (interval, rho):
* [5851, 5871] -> 5857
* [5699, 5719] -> 5709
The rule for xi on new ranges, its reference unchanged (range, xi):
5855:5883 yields -1.6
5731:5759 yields -0.2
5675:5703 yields -1.1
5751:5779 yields -1.1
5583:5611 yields -0.8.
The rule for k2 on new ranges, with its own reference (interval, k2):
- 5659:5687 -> 5661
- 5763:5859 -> 5857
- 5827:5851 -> 5849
